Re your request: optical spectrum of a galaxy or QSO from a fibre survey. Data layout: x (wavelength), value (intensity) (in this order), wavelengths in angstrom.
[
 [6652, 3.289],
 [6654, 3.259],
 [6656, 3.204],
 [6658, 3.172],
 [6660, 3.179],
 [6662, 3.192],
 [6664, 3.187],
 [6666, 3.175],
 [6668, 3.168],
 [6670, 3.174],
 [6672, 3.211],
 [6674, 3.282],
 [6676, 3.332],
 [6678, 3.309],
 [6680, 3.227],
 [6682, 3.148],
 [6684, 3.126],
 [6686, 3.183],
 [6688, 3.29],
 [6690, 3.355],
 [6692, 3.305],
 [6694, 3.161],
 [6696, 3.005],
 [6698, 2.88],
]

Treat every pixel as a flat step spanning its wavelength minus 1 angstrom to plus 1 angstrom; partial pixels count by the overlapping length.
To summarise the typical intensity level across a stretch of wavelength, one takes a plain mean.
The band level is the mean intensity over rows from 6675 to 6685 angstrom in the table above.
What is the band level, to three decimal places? 3.228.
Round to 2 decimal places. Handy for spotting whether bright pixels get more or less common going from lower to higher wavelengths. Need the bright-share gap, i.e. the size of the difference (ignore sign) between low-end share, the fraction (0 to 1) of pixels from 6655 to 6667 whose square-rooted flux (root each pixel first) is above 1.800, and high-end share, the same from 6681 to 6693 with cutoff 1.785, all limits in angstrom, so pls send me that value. 0.50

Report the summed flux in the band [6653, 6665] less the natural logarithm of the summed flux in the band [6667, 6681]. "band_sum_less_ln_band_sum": 16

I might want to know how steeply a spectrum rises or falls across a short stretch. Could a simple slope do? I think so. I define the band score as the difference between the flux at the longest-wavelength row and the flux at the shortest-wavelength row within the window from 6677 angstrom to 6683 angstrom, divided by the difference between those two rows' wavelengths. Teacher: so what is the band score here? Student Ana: -0.040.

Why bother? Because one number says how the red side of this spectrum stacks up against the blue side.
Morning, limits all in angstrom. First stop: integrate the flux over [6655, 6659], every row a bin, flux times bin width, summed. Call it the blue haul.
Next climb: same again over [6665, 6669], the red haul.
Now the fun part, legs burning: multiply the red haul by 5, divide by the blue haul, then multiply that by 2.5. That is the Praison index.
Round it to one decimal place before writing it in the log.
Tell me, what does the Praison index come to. 12.4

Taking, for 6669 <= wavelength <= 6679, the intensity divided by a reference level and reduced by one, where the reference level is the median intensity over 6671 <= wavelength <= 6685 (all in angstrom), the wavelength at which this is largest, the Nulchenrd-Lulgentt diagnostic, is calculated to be 6676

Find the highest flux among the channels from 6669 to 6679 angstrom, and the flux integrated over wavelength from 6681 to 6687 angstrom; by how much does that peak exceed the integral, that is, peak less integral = -16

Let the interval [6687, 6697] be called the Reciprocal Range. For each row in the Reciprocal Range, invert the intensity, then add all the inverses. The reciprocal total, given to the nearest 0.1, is 1.6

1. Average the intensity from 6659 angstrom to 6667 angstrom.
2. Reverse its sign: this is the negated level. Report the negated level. -3.18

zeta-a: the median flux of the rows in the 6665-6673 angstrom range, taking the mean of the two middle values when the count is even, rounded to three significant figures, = 3.17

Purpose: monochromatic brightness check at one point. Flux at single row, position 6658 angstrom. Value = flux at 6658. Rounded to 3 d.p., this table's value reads 3.172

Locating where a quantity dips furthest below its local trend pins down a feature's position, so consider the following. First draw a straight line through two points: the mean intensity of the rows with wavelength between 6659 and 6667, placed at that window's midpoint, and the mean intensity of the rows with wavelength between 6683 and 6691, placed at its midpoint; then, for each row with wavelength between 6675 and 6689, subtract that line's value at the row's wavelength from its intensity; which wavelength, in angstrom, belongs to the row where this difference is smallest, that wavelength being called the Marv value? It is 6684 angstrom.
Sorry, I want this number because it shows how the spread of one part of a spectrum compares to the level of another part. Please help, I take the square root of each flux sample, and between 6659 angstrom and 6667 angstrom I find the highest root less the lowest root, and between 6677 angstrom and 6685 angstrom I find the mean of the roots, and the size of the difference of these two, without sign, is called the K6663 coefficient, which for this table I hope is 1.78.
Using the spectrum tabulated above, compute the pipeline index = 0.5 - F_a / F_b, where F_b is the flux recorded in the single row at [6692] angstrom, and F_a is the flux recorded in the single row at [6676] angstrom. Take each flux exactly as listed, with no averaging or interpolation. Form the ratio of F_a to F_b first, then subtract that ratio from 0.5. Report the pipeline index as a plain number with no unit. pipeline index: -0.508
